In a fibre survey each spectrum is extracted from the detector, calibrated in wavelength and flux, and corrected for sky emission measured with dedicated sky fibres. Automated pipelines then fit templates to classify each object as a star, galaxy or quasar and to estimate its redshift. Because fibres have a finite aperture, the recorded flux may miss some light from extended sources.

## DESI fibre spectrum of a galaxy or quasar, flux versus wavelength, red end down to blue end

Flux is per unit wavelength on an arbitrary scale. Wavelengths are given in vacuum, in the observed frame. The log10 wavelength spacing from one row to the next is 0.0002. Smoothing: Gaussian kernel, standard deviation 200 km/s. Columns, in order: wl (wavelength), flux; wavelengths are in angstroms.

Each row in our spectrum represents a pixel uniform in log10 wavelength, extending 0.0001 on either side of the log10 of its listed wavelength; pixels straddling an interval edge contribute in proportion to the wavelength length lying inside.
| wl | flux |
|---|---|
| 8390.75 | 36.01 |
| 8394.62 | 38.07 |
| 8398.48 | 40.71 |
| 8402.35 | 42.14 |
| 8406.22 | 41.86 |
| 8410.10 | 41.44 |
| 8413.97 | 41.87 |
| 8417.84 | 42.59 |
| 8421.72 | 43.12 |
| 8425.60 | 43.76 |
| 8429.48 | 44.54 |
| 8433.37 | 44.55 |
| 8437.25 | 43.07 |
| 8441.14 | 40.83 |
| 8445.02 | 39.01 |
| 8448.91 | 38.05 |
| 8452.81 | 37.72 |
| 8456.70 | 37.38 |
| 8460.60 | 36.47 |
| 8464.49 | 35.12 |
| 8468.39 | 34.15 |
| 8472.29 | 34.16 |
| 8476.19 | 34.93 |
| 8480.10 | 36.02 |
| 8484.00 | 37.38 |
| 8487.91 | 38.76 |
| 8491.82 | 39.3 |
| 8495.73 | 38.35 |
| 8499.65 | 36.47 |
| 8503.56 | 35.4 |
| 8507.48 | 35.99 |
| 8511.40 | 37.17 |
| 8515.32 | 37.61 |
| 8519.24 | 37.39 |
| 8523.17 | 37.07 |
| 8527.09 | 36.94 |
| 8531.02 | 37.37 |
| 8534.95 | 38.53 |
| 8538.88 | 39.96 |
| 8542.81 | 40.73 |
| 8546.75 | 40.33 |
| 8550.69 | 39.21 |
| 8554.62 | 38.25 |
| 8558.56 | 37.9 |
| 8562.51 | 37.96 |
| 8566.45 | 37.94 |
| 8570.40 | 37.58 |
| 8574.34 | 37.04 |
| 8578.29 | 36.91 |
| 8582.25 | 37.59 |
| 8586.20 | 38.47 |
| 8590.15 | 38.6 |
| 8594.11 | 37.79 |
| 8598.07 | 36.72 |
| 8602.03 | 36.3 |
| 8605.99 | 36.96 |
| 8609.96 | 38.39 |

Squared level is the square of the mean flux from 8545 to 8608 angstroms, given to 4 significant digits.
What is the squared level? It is 1432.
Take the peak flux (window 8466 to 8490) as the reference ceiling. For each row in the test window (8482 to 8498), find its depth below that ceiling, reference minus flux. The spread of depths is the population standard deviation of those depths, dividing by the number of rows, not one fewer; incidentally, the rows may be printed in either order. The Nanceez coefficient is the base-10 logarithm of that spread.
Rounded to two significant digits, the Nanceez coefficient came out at -0.15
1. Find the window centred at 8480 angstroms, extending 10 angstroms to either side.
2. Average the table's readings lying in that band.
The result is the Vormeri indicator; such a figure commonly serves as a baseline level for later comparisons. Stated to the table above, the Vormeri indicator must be 36.2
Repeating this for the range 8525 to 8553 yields 39.0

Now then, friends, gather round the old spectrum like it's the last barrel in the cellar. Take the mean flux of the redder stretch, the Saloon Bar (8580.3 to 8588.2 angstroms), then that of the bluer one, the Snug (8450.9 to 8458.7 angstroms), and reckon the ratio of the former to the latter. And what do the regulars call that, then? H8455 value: 1.01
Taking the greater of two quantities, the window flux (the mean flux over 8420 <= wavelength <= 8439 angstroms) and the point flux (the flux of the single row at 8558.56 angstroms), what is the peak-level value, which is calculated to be 43.8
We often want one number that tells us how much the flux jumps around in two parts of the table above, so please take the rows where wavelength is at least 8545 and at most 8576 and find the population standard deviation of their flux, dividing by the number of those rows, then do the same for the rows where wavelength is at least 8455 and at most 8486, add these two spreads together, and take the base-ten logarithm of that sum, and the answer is 0.34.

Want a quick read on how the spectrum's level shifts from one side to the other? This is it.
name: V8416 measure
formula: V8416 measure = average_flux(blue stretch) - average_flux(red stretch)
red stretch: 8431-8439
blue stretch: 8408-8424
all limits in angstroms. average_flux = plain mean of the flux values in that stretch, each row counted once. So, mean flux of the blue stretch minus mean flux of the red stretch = -1.6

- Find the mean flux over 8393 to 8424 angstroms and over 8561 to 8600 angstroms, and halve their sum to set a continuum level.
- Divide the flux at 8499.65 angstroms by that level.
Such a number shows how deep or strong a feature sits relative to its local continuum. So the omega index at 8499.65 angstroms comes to 0.92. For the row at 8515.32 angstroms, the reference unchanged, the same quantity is 0.95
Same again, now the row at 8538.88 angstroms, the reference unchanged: 1.01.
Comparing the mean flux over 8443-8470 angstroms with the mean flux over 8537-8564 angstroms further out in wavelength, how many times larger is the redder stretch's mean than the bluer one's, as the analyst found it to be 1.06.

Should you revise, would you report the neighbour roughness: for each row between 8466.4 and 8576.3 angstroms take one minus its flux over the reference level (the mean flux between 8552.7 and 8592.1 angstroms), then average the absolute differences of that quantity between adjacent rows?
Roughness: 0.0191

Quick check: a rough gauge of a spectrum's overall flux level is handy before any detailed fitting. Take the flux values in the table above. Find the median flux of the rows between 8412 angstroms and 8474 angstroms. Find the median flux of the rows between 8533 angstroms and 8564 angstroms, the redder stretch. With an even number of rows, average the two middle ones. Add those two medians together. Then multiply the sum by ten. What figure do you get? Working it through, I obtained 788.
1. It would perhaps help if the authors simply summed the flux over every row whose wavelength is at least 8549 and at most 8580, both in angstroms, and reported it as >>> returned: 303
